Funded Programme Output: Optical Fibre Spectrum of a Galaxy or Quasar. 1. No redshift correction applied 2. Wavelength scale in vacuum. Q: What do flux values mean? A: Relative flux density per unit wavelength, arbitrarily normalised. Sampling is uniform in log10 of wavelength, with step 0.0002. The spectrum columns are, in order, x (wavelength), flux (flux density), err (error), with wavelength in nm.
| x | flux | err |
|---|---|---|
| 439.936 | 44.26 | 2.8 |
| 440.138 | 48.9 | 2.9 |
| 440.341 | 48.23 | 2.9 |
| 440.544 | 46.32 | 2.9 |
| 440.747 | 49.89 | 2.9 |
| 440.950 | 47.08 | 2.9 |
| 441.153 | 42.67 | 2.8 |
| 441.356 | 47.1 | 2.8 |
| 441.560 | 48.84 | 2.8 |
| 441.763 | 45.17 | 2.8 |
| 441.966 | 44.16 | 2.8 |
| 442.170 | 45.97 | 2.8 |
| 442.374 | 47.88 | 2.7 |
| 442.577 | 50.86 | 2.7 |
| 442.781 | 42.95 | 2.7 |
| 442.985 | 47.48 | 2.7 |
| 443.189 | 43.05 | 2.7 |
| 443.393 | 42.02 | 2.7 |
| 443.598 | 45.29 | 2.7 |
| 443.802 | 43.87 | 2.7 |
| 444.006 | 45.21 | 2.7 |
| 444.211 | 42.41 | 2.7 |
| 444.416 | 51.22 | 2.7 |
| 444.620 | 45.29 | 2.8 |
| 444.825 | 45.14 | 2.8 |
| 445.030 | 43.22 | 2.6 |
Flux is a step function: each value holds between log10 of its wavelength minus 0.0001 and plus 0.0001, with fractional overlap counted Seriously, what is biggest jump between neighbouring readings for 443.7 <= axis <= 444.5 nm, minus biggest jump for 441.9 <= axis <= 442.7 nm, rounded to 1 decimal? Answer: 5.8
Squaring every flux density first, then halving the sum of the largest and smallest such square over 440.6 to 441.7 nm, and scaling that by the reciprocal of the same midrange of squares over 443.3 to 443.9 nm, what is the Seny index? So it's 1.13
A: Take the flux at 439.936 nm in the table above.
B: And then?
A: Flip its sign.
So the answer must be -44.3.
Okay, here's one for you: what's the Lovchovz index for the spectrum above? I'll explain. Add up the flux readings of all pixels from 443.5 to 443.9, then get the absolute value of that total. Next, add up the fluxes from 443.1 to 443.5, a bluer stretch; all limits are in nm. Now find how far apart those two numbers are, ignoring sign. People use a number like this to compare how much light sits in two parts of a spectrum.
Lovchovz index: 4.1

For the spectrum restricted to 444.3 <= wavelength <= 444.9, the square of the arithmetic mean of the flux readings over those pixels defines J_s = 2229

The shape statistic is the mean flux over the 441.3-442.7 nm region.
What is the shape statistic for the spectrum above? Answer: 47.1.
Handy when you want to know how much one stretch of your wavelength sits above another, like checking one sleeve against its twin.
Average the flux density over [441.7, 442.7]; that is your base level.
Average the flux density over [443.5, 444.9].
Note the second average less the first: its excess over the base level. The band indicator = -1.3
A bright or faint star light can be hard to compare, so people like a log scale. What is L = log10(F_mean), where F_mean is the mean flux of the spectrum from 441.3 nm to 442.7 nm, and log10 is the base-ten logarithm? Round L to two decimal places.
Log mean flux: 1.67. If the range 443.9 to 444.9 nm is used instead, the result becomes 1.66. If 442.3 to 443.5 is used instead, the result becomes 1.66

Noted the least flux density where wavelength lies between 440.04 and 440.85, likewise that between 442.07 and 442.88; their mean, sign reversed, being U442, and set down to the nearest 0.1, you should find -44.6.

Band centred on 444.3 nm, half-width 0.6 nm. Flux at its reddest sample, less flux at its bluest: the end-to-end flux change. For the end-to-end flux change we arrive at 1.3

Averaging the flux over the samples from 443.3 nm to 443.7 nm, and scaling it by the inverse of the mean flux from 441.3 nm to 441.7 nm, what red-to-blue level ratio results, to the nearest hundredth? 0.91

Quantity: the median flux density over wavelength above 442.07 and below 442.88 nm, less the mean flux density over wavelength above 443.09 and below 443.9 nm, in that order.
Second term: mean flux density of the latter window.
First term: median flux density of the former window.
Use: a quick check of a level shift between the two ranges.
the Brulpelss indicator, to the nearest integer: 3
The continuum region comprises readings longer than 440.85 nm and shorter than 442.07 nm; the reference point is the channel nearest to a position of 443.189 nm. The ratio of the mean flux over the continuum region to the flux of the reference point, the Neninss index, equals 1.06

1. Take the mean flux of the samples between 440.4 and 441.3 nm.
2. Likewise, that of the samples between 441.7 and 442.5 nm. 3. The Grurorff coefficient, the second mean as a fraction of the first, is 0.99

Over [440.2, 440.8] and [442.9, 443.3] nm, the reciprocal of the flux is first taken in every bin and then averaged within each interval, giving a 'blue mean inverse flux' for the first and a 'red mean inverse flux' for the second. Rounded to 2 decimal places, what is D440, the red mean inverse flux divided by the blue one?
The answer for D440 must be 1.07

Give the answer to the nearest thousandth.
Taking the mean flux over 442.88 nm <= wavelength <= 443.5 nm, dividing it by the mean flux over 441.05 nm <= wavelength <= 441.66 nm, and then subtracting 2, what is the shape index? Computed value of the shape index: -1.044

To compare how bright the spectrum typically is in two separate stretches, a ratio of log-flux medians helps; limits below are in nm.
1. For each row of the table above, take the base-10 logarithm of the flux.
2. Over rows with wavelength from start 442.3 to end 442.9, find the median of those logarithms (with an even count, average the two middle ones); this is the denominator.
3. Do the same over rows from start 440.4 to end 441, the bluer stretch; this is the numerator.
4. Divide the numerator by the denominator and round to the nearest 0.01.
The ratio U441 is 1.00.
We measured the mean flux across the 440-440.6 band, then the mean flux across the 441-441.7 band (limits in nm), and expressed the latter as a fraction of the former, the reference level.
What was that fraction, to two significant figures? 0.97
